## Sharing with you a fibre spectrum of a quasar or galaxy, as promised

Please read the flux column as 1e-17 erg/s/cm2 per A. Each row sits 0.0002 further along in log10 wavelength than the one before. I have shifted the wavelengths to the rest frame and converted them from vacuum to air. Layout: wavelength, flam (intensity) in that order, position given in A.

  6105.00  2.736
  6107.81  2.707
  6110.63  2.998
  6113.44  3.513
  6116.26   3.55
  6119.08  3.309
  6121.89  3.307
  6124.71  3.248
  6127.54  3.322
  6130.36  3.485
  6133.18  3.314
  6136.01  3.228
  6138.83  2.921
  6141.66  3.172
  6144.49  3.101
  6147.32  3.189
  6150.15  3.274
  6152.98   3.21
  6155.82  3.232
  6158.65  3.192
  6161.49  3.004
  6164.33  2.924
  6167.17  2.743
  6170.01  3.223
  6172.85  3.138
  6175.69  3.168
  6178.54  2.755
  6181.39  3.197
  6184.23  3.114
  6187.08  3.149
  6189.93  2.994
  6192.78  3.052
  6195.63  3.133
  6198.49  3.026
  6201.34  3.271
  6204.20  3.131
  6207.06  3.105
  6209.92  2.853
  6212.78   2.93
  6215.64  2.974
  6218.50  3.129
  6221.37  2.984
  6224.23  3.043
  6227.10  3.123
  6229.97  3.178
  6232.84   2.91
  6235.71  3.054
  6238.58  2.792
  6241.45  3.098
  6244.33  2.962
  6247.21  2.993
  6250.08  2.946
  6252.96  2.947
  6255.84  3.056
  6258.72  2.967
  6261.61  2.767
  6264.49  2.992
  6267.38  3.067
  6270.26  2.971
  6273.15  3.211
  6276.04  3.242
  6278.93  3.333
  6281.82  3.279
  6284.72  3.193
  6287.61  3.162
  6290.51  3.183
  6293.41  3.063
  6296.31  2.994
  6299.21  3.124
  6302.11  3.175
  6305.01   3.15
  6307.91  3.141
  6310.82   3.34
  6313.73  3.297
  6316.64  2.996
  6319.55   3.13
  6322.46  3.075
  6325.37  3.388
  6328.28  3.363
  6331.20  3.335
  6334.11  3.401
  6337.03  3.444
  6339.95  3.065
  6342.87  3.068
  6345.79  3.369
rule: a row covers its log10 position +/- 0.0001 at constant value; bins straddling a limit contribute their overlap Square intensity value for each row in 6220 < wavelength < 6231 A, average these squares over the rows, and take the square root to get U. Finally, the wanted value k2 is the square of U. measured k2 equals 9.5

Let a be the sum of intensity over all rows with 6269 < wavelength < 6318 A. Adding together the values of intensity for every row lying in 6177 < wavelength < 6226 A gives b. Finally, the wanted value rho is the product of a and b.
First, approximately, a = 53.9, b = 51.8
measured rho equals 2792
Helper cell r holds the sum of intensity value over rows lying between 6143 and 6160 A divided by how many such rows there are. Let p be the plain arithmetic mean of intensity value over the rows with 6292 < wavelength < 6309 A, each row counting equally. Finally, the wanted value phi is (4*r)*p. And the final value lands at 40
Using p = 3.11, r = 3.20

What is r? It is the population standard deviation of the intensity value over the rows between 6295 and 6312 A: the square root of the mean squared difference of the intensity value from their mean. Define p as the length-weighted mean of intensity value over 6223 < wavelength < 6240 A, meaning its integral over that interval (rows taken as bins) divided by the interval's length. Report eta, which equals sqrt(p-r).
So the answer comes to 1.71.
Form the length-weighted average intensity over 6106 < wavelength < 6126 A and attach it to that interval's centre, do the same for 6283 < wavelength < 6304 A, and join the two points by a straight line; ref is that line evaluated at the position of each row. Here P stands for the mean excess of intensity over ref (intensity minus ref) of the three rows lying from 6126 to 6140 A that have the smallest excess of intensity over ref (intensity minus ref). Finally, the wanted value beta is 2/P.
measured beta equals -34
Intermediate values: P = -0.06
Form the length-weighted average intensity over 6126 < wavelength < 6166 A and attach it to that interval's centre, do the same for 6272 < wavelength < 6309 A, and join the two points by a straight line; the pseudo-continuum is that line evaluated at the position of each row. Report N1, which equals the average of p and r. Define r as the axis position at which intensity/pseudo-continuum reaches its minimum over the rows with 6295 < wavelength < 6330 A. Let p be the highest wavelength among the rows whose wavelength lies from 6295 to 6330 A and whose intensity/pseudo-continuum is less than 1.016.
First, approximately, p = 6322.46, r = 6296.31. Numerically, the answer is 6309.4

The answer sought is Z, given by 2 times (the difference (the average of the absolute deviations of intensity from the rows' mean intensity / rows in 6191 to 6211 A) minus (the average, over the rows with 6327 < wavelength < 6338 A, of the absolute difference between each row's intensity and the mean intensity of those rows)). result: 0.106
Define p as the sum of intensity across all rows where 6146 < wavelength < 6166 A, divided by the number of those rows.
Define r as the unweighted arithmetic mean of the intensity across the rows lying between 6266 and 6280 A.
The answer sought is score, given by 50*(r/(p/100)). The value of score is 5029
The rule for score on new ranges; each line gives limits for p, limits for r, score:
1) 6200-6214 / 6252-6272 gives 4851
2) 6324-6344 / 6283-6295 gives 4781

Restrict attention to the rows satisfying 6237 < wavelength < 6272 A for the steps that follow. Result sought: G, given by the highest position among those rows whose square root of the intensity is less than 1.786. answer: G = 6270.26 A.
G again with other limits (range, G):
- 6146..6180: 6178.54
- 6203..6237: 6235.71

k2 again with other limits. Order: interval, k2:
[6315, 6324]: 9.4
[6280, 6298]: 9.9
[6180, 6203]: 9.7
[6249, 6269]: 8.8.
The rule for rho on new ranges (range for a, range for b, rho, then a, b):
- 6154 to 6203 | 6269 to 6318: 2817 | 52.3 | 53.9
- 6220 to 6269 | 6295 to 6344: 2772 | 50.9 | 54.5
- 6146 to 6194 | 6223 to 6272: 2673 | 52.6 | 50.9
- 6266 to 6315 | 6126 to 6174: 2894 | 53.9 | 53.7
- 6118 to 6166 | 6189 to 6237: 2824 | 54.4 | 51.9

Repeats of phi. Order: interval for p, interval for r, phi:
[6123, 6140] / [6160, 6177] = 39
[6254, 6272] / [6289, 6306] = 37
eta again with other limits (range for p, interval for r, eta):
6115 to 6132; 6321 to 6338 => 1.80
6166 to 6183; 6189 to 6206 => 1.72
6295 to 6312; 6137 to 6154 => 1.74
